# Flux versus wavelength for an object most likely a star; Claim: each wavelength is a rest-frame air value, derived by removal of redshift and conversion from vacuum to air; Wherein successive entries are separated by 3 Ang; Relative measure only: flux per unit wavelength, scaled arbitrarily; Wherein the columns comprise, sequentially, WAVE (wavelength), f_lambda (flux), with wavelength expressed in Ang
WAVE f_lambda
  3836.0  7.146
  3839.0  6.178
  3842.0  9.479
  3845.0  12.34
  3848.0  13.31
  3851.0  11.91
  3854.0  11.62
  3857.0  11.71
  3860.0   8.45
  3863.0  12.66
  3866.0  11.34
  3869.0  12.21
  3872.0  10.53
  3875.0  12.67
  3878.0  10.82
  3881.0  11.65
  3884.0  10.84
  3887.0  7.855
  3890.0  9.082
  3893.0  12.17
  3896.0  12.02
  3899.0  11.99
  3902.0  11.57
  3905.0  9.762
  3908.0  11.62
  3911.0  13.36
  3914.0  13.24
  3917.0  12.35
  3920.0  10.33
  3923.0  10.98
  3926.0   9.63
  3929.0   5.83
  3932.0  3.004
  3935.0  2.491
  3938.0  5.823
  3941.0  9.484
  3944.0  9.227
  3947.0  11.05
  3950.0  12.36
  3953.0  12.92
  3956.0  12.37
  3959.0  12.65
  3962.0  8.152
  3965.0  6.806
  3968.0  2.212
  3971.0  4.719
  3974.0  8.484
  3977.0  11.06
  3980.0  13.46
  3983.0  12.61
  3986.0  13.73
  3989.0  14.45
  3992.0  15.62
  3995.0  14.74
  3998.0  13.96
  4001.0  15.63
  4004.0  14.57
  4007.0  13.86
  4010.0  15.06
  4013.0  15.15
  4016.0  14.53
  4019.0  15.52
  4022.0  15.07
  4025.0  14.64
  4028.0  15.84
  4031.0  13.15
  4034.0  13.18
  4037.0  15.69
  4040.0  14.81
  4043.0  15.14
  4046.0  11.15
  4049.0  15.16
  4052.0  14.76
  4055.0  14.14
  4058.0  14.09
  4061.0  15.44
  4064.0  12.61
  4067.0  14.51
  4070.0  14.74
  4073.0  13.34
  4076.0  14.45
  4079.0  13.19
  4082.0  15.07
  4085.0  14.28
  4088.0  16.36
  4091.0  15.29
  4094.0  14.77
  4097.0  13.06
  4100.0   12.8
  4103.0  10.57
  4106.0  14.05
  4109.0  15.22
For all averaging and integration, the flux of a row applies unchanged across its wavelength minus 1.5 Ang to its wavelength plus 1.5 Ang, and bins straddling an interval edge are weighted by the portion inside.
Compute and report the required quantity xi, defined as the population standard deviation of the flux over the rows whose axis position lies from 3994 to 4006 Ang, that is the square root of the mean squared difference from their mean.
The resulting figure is 0.6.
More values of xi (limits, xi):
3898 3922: 1.2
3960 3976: 2.3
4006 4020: 0.6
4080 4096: 0.7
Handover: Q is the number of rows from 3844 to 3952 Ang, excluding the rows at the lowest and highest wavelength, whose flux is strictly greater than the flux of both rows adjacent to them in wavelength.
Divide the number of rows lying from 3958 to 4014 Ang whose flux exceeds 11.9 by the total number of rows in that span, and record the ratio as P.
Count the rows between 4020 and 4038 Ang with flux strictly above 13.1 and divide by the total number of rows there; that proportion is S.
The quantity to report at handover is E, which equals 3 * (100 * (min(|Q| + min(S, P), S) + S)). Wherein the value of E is 600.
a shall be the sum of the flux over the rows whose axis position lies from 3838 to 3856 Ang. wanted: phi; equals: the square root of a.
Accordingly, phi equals 8.05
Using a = 65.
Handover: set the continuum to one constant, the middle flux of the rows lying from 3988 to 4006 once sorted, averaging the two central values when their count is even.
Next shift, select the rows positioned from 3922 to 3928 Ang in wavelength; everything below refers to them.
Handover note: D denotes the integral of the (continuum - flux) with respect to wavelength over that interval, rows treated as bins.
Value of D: 29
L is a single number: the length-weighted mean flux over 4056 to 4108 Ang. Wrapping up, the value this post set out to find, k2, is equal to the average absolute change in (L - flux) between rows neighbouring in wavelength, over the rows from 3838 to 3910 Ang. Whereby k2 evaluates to 1.63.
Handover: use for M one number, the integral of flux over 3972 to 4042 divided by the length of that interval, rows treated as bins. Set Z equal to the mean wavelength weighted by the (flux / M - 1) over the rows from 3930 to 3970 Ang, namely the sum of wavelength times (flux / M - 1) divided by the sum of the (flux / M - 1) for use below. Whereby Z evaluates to 3948.2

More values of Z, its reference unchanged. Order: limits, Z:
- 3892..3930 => 3915.0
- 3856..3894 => 3876.1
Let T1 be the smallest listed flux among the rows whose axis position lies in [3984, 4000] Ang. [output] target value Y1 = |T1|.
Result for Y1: 13.7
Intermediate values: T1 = 13.73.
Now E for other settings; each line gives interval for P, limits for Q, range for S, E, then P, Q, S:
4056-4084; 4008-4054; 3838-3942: 51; 1.0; 6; 0.1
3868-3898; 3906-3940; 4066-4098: 545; 0.4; 2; 0.9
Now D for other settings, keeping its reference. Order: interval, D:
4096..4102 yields 12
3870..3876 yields 19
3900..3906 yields 23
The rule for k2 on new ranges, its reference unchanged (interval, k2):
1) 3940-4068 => 1.48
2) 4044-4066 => 1.54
